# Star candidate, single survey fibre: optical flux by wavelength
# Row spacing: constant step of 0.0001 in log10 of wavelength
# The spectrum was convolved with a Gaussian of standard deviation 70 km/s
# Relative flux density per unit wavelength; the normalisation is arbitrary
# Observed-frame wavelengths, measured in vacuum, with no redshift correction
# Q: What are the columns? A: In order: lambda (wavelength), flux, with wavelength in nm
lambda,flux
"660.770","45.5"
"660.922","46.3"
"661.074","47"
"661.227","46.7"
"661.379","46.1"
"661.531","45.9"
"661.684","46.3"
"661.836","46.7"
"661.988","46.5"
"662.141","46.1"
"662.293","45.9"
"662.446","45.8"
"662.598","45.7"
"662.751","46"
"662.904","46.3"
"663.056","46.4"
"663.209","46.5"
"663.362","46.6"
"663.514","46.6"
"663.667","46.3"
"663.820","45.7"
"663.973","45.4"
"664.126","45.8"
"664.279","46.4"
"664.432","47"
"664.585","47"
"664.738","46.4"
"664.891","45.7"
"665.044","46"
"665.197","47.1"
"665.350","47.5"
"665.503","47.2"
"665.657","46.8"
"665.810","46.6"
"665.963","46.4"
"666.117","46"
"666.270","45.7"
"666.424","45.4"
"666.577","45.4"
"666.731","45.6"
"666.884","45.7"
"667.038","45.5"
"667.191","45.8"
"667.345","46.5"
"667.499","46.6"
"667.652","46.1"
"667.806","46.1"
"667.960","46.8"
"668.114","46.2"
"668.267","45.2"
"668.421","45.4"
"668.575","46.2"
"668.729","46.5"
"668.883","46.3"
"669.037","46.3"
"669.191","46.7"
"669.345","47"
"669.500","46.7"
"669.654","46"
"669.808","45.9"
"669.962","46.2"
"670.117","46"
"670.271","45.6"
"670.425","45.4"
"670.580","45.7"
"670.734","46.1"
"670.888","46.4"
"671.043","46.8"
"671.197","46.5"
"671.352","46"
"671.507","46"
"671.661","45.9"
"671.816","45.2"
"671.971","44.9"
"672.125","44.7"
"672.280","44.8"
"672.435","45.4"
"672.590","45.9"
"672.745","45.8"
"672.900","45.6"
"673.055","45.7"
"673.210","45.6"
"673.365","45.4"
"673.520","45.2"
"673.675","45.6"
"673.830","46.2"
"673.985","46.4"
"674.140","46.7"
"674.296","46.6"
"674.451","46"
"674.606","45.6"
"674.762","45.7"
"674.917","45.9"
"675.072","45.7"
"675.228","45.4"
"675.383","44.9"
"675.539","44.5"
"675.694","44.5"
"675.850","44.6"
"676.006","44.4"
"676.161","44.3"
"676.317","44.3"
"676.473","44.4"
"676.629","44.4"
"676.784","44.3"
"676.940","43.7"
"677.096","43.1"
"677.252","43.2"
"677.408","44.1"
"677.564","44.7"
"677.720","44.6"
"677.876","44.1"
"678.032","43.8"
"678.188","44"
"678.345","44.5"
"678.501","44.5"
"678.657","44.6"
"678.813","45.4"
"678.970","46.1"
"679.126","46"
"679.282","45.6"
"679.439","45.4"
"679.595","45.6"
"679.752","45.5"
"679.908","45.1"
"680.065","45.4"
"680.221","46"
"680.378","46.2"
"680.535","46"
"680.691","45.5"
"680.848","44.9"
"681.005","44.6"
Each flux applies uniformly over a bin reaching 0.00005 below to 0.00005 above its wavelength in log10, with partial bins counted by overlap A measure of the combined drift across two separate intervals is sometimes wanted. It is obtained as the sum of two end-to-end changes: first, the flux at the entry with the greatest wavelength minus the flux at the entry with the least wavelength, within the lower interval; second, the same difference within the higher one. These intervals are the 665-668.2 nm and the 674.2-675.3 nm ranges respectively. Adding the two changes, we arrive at -1.00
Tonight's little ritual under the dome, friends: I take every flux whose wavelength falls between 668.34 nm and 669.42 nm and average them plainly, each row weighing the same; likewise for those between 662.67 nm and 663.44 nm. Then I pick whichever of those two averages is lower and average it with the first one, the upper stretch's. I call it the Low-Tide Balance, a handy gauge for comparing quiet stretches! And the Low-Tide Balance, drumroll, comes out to 46.3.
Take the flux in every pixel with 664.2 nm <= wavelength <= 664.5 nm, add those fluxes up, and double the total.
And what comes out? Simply 187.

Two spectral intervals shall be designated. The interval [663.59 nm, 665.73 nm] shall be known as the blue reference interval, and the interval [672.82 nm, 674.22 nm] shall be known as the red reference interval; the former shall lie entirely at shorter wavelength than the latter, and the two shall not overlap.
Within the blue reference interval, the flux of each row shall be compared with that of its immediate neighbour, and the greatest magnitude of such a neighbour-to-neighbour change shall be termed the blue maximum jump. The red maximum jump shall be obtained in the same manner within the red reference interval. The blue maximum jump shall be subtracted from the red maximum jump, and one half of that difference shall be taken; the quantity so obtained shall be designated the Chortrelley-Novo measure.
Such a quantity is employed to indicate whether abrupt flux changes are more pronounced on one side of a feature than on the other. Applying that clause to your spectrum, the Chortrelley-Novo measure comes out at -0.25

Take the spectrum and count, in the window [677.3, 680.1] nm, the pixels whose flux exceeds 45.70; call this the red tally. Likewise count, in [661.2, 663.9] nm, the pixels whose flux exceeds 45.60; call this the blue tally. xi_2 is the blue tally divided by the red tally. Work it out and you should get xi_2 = 9.0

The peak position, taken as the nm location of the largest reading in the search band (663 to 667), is 665.350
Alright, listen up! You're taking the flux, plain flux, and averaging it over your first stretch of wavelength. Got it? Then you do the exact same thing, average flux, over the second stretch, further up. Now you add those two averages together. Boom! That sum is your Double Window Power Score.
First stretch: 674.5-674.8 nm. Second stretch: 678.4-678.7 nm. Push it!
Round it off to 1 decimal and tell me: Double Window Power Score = 90.2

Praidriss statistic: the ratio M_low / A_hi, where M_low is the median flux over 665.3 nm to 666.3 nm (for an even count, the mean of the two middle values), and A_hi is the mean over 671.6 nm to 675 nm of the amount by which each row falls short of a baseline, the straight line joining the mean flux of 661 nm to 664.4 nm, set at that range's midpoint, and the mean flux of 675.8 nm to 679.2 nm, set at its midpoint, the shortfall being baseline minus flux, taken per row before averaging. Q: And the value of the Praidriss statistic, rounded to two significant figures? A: -62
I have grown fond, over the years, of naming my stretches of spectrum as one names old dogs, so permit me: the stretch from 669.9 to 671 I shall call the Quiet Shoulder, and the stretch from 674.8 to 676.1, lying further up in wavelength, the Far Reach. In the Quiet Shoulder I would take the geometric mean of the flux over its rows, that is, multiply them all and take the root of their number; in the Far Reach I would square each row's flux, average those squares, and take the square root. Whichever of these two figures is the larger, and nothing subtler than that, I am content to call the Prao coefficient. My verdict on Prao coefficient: 45.9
